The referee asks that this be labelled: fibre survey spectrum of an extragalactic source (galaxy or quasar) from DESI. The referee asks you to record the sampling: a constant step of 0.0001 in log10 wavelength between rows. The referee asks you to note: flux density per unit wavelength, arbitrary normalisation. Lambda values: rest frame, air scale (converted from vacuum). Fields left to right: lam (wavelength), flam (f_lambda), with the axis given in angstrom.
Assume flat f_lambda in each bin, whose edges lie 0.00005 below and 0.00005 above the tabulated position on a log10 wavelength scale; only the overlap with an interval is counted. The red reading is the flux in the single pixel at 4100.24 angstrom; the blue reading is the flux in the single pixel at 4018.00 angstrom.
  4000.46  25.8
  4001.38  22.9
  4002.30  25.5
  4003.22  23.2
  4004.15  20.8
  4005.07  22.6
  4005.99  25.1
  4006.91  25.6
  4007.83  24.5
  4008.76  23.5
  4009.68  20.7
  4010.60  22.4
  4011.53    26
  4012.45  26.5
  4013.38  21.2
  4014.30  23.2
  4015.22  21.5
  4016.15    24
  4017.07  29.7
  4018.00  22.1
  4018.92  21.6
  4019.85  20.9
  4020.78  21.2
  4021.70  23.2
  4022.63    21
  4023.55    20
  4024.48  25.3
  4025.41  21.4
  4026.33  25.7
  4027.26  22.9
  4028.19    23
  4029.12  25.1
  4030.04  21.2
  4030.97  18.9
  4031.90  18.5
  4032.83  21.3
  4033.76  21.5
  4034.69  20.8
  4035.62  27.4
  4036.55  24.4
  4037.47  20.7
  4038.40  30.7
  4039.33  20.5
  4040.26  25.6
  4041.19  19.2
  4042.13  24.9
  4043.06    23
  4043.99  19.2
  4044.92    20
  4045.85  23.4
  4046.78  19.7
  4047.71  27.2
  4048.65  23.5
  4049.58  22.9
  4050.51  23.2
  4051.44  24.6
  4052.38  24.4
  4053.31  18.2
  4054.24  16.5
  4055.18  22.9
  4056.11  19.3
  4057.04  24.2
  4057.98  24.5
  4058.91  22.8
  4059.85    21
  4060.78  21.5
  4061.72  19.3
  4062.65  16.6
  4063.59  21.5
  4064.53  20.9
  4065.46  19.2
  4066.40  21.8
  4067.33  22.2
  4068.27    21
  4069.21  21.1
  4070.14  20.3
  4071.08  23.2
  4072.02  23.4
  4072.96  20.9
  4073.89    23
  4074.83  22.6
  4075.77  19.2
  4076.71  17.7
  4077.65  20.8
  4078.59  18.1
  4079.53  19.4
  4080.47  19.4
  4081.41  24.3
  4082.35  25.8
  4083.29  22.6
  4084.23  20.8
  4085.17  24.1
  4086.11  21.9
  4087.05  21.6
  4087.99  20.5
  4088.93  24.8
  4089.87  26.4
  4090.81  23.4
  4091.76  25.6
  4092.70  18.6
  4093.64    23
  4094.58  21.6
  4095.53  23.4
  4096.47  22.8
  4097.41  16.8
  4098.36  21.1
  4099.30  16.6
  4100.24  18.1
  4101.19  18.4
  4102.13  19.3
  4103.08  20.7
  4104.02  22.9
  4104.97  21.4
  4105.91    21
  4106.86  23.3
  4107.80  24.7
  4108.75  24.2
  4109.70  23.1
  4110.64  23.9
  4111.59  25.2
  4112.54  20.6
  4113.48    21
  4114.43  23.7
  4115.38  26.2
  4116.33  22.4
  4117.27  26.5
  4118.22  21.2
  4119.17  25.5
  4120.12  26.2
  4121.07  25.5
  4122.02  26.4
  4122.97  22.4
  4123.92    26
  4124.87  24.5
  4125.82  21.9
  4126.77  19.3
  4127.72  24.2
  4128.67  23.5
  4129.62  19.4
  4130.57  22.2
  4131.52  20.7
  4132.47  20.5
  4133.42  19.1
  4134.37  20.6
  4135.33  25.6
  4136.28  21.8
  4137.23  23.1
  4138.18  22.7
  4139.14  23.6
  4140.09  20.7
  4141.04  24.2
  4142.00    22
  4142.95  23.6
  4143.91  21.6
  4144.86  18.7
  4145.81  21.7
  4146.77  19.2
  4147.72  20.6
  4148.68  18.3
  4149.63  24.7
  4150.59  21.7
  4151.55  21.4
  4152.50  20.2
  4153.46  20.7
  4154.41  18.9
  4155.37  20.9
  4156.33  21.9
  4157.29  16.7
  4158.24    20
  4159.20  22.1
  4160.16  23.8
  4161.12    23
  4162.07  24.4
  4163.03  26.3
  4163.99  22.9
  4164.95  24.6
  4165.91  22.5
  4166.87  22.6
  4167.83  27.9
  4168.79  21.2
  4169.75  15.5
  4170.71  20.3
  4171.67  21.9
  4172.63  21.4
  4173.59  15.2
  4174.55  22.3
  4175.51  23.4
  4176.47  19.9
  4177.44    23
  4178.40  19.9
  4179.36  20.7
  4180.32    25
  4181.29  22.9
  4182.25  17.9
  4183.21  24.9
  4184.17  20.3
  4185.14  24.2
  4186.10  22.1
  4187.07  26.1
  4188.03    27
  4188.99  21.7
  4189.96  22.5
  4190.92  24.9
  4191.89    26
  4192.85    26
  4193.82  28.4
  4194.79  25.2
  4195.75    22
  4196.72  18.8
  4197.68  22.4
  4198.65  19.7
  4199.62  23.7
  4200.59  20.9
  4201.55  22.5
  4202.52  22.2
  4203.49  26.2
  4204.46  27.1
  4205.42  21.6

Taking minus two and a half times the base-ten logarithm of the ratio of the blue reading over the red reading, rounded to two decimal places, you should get -0.22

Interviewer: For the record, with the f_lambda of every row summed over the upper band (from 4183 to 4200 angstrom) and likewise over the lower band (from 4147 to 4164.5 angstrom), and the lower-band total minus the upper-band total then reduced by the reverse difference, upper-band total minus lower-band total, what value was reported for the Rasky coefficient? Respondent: -75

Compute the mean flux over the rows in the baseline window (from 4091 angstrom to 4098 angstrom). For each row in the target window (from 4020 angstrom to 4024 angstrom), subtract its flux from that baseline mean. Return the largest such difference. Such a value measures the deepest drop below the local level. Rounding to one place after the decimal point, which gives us 1.7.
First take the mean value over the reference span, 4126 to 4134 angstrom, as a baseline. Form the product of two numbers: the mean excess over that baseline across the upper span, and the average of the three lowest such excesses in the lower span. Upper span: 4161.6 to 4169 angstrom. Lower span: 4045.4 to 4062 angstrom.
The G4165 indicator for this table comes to -9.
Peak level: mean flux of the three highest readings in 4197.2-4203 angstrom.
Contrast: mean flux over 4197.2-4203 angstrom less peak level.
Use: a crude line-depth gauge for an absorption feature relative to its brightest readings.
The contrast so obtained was -1.0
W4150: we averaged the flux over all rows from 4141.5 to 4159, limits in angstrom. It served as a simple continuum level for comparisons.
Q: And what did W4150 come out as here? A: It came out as 20.7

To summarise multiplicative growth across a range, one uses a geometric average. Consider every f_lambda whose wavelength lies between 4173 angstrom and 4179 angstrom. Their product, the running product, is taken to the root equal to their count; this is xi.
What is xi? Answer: 20.4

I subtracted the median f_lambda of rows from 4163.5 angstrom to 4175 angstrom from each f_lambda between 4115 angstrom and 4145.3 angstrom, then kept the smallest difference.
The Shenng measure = -3.4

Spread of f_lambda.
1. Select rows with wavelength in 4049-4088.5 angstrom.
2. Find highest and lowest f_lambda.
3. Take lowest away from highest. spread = 9.3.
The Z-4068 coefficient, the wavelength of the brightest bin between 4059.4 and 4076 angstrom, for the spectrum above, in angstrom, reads 4072.02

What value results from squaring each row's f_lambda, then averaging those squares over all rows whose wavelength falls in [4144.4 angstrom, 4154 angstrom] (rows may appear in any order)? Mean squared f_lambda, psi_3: 432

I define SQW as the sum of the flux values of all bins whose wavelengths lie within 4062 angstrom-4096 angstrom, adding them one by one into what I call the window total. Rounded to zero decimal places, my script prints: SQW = 781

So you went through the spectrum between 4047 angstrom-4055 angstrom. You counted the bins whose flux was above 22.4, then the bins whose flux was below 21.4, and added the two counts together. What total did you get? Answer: 8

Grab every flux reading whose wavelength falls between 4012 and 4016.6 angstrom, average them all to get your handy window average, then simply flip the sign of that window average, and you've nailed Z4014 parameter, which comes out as -23.3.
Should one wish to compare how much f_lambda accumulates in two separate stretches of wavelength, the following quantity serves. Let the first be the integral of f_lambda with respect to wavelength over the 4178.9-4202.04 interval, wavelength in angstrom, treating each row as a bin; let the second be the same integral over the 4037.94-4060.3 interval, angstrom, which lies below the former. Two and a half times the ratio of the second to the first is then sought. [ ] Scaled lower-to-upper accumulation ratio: 2.35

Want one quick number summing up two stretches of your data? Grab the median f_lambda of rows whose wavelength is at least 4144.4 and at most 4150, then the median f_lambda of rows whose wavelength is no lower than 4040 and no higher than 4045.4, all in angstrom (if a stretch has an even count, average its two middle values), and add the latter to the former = 41.4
